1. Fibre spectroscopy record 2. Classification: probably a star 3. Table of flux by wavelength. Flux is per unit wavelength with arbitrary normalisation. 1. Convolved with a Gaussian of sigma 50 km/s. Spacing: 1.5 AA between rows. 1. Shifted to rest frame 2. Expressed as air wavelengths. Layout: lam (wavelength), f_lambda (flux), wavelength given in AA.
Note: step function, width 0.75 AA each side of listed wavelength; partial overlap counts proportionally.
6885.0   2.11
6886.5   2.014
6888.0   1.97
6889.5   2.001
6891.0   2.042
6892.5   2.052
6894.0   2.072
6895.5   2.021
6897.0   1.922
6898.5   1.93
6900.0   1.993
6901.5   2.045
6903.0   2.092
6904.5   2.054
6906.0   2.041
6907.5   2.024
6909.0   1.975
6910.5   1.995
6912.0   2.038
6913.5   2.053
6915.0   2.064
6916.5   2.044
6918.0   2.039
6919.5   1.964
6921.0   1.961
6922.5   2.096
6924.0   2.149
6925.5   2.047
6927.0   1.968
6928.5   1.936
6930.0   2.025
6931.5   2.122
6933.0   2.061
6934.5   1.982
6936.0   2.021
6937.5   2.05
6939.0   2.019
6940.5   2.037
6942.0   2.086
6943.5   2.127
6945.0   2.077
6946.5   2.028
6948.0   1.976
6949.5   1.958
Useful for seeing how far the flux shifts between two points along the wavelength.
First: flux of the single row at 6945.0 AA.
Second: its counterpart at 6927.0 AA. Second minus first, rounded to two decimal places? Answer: -0.11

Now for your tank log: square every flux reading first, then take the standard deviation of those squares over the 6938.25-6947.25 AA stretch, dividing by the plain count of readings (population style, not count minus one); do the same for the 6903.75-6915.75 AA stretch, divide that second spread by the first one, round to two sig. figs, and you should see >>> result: 0.74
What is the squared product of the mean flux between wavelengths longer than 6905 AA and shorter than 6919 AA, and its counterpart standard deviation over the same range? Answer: 0.003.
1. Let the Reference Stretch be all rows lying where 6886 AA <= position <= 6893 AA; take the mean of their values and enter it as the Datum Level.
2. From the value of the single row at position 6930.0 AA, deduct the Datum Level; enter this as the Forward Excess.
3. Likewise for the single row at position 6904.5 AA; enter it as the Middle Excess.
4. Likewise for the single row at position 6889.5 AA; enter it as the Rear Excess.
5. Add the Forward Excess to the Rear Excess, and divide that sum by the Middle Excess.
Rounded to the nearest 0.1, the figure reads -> -0.1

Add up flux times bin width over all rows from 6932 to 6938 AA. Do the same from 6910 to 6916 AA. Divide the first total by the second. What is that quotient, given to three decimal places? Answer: 0.996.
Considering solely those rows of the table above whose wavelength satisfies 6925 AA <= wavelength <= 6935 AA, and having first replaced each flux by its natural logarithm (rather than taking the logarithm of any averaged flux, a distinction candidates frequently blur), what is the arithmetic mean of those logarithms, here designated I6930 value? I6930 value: 0.703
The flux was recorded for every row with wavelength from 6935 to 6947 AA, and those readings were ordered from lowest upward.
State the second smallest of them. 2.021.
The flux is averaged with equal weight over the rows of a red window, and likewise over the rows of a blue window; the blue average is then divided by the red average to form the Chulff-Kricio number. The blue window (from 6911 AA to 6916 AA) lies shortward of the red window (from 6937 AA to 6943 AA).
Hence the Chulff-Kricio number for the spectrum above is 1.00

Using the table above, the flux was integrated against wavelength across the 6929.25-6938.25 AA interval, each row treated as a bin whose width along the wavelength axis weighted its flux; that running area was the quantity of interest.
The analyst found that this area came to 18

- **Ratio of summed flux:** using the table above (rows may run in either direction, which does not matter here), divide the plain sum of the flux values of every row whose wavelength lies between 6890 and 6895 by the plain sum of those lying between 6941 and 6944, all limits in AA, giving 1.5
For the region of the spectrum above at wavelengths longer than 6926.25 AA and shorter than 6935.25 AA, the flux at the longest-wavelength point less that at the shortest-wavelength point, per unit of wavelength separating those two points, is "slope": 0.002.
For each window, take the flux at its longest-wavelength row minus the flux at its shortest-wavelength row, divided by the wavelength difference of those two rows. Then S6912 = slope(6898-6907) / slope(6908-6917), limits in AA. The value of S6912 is 1.6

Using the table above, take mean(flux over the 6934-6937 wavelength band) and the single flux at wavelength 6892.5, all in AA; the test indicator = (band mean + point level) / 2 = 2.03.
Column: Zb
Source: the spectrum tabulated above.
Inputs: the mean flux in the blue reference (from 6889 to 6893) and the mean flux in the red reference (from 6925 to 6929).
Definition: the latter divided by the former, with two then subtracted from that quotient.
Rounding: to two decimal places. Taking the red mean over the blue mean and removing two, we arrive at -1.02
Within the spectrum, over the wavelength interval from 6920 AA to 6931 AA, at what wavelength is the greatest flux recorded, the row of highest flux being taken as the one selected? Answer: 6924.0 AA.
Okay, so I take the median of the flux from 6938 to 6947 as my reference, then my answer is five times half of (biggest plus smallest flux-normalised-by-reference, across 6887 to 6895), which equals 4.91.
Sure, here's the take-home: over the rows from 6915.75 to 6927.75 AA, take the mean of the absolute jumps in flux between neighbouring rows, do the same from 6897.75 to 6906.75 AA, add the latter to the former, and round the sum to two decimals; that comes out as 0.11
